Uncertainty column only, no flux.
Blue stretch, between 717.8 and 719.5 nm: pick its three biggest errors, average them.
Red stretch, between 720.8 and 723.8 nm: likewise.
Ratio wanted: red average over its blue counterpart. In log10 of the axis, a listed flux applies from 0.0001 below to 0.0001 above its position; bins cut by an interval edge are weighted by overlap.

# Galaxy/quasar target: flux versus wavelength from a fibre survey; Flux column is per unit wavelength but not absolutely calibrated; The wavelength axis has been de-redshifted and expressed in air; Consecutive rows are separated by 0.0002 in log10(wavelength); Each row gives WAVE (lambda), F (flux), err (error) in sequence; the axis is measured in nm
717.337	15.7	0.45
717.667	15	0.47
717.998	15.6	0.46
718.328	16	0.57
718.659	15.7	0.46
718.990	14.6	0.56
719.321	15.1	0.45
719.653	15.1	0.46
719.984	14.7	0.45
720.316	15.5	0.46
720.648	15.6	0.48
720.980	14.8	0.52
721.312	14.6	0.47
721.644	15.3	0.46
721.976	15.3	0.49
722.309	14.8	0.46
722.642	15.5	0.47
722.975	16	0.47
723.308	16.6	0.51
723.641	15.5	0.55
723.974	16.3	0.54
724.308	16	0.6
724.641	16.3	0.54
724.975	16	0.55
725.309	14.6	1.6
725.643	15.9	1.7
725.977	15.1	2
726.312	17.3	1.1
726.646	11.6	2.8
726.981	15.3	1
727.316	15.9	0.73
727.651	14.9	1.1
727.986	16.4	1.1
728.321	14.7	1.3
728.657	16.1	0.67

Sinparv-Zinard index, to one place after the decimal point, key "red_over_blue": 1.0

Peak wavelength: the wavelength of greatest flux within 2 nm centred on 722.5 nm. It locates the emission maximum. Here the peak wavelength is 723.308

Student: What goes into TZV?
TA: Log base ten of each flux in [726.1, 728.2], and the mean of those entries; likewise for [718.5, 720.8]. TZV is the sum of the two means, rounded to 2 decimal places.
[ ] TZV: 2.36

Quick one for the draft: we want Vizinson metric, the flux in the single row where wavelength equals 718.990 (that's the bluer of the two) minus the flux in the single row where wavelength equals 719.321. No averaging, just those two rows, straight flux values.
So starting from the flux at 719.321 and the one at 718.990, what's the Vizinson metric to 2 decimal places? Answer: -0.50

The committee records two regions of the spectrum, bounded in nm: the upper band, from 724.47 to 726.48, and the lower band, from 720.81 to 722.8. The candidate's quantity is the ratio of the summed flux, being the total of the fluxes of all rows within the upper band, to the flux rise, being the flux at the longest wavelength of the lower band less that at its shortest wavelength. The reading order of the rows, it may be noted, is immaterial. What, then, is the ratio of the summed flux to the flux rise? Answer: 136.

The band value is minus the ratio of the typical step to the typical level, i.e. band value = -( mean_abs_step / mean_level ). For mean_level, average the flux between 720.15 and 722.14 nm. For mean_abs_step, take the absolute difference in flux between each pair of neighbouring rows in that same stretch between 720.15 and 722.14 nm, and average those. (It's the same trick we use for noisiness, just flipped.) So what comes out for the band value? -0.024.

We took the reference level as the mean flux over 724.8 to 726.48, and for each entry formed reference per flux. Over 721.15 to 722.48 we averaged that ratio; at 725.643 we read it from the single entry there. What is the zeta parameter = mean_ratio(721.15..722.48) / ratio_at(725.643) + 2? 3.06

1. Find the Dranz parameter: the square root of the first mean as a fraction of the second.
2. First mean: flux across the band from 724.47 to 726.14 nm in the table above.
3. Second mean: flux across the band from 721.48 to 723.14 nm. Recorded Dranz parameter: 1.01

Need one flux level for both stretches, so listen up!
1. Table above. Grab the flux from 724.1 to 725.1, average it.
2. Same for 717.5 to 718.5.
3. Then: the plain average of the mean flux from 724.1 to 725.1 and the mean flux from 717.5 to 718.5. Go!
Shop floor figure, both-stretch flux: 15.8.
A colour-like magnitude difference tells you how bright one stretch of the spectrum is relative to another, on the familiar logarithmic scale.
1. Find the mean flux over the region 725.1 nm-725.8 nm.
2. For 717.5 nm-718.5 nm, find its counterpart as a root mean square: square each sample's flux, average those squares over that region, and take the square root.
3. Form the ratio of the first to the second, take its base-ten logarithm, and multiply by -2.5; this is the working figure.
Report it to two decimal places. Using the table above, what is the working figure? 0.02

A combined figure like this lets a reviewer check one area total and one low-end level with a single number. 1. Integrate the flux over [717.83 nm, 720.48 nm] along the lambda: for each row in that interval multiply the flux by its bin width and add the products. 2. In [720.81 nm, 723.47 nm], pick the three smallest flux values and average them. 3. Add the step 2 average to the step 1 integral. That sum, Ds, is 55.2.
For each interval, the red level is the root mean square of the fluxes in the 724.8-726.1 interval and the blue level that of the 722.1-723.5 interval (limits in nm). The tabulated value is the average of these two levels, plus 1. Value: 16.6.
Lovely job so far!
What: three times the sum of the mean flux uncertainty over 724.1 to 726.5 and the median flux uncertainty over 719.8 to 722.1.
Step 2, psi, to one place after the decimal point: 4.9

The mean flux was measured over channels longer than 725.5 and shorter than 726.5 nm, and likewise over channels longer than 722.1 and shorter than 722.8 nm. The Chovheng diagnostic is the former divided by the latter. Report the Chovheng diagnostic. 1.06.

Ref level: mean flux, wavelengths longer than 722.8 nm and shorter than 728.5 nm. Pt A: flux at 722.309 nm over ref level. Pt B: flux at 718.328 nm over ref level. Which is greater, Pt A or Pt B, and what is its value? 1.03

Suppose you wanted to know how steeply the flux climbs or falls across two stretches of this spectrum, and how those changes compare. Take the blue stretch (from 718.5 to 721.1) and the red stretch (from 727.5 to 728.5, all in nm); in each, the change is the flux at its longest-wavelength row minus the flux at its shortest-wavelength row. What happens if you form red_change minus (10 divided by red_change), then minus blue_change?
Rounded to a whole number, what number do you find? 51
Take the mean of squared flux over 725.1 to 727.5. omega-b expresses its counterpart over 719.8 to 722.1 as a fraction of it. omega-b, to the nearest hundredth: 0.99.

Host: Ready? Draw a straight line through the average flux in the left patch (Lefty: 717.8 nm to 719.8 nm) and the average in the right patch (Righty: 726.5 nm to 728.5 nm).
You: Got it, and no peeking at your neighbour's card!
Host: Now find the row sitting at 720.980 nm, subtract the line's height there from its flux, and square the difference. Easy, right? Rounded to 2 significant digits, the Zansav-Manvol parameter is 0.17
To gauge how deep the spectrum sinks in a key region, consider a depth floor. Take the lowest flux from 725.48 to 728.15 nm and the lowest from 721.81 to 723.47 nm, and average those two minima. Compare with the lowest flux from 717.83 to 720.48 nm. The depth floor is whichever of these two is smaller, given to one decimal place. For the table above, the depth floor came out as 13.2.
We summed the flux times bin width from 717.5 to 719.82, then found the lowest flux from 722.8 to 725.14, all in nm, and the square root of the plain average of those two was 5.05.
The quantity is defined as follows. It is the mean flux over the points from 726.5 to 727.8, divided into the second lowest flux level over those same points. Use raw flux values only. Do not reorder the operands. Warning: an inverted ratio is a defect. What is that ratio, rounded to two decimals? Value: 1.03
